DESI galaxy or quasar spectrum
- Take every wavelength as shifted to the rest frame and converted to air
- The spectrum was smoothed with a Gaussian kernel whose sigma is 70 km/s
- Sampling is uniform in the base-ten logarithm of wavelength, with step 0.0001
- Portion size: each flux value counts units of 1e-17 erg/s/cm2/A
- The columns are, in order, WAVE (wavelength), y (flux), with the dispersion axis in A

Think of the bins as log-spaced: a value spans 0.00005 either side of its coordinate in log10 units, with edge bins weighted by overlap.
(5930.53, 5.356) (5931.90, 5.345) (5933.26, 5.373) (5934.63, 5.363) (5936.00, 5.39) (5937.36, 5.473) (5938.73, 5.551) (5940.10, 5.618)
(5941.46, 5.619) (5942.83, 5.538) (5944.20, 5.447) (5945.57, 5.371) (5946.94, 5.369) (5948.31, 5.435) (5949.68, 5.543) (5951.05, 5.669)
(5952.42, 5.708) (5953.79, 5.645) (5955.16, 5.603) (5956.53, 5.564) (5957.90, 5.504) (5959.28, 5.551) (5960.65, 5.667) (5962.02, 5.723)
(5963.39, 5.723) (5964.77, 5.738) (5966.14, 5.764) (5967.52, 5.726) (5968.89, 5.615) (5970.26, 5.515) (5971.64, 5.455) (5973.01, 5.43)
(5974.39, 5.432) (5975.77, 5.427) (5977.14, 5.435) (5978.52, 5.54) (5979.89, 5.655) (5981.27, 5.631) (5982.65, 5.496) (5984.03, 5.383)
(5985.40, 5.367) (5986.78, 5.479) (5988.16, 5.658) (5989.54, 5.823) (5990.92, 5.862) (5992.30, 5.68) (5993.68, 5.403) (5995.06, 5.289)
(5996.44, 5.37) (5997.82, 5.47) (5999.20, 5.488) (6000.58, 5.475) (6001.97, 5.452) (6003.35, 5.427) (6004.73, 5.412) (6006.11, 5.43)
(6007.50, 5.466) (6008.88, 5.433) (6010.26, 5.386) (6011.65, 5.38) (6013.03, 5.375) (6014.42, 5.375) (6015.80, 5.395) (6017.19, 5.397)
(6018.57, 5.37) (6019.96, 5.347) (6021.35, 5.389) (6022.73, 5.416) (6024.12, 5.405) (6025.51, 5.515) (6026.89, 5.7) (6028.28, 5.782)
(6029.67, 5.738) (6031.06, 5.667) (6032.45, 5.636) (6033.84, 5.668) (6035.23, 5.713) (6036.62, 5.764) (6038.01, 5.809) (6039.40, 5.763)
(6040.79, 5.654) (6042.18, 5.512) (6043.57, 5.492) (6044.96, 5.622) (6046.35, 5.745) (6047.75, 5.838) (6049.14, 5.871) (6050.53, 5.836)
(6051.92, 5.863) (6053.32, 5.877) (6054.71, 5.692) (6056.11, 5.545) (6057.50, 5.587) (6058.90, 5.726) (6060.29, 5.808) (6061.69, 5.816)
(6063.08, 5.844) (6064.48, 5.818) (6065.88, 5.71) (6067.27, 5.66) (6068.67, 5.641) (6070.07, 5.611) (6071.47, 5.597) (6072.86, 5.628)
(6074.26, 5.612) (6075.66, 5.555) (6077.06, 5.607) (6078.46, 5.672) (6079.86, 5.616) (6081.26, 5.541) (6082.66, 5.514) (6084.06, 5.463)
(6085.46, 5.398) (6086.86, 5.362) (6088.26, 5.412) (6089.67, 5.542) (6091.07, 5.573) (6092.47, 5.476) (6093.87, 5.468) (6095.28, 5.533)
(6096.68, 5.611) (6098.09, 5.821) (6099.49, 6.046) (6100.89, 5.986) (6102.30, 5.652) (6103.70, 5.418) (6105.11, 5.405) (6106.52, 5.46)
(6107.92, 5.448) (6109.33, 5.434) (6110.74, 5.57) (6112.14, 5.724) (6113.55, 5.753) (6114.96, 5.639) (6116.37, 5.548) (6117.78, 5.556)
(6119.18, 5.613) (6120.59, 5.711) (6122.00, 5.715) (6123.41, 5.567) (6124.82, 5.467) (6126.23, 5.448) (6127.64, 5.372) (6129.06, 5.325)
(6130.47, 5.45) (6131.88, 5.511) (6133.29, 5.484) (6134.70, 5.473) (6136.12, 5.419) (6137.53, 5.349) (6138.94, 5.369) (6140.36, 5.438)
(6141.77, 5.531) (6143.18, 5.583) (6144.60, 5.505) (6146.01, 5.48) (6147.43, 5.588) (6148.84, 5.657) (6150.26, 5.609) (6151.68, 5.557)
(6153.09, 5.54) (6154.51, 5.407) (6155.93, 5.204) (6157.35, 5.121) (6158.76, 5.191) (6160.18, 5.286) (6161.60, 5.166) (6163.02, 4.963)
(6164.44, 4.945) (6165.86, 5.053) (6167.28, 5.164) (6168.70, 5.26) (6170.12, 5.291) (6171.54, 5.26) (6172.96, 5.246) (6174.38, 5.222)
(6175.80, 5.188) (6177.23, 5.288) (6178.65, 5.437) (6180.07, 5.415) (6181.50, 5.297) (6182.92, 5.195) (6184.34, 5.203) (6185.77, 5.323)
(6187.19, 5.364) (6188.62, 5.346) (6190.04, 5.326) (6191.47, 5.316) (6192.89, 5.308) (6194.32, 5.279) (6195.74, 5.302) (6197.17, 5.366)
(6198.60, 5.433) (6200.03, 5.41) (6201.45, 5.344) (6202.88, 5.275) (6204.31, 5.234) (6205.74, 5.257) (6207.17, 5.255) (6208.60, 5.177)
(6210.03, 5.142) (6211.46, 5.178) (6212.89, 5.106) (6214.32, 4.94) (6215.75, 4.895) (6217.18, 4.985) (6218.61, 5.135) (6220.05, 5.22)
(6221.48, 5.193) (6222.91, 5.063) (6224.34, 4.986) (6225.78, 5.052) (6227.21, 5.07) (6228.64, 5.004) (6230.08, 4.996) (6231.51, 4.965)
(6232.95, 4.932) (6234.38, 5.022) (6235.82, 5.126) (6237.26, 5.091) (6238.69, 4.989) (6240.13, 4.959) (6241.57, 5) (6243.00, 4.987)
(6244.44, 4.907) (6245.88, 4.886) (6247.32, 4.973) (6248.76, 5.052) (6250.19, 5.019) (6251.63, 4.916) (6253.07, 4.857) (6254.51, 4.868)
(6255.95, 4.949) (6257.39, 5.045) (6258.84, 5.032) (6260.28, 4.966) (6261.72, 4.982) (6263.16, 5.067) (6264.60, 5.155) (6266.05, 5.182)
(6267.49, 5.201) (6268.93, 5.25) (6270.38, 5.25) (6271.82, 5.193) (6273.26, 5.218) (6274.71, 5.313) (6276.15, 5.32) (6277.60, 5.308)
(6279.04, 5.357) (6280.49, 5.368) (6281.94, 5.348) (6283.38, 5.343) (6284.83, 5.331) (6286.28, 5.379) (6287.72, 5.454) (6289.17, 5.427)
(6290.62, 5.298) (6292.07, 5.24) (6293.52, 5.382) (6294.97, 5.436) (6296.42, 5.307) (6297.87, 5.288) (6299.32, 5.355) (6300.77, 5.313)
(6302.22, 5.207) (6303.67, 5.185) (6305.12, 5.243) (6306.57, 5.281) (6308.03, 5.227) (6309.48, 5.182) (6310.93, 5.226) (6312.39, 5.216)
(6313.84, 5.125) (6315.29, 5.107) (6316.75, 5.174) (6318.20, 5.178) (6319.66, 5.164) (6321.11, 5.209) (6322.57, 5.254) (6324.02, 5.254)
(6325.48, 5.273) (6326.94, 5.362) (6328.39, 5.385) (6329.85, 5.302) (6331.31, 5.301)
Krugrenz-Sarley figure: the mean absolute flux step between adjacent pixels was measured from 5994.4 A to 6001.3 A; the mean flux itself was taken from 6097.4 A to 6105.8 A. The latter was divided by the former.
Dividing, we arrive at 108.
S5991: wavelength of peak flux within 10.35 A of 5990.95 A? 5990.92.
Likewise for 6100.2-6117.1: 6100.89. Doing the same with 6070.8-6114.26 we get 6099.49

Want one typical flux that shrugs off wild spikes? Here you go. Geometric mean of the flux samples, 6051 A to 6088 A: 5.64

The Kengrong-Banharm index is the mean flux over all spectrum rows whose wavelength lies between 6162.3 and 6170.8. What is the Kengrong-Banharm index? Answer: 5.11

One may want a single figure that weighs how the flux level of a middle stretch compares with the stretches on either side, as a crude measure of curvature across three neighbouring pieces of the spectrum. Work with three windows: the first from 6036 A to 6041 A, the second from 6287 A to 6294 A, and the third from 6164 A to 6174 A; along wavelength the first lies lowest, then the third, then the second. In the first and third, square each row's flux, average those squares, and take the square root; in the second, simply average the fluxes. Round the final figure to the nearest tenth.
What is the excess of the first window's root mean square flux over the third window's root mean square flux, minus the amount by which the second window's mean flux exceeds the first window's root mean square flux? 1.0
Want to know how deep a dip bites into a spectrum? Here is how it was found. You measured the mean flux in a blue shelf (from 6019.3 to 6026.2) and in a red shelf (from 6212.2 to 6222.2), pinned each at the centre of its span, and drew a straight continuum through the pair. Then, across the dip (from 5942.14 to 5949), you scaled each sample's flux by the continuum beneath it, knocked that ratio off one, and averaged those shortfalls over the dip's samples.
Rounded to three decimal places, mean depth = 0.022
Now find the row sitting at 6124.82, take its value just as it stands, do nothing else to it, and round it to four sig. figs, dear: 5.467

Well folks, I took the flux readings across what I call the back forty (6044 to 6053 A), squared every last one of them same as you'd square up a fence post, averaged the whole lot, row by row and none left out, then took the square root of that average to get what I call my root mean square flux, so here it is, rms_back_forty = 5.80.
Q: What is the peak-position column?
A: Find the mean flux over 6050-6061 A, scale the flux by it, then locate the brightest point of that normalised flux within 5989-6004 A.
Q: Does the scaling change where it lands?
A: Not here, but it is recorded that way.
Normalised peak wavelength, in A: 5990.92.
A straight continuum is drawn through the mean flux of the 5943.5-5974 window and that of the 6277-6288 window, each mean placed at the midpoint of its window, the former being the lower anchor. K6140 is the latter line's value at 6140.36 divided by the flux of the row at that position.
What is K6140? 1.00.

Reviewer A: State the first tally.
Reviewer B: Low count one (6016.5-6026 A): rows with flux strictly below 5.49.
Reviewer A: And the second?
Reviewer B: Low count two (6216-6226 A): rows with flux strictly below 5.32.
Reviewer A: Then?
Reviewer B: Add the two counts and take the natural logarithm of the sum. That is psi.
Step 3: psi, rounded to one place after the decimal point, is 2.6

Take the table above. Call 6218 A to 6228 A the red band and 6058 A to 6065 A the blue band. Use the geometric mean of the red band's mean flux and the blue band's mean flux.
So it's 5.44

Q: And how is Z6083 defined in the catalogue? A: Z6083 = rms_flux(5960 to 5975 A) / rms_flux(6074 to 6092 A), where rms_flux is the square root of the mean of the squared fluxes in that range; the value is 1.02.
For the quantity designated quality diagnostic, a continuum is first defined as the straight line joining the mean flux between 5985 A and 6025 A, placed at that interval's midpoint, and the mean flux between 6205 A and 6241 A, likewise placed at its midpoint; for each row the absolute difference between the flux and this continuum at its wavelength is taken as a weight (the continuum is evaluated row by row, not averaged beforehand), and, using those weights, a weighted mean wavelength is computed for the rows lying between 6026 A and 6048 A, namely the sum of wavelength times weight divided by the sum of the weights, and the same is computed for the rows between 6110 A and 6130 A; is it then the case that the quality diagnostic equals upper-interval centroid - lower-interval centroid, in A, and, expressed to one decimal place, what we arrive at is 81.2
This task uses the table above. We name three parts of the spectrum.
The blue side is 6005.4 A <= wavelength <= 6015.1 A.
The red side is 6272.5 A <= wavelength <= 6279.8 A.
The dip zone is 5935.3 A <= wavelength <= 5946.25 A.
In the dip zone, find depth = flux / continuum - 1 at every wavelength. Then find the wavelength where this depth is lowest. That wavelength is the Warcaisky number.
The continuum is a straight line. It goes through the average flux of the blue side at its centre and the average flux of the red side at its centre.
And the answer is 5945.57 A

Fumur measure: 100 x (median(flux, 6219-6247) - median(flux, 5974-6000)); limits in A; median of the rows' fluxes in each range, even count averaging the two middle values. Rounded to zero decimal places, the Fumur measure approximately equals -48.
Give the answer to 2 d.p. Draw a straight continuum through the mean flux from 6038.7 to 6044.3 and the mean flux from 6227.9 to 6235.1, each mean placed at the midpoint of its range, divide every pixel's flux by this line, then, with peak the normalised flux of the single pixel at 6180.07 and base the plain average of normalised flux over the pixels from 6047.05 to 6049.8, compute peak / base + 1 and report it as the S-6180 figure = 2.00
